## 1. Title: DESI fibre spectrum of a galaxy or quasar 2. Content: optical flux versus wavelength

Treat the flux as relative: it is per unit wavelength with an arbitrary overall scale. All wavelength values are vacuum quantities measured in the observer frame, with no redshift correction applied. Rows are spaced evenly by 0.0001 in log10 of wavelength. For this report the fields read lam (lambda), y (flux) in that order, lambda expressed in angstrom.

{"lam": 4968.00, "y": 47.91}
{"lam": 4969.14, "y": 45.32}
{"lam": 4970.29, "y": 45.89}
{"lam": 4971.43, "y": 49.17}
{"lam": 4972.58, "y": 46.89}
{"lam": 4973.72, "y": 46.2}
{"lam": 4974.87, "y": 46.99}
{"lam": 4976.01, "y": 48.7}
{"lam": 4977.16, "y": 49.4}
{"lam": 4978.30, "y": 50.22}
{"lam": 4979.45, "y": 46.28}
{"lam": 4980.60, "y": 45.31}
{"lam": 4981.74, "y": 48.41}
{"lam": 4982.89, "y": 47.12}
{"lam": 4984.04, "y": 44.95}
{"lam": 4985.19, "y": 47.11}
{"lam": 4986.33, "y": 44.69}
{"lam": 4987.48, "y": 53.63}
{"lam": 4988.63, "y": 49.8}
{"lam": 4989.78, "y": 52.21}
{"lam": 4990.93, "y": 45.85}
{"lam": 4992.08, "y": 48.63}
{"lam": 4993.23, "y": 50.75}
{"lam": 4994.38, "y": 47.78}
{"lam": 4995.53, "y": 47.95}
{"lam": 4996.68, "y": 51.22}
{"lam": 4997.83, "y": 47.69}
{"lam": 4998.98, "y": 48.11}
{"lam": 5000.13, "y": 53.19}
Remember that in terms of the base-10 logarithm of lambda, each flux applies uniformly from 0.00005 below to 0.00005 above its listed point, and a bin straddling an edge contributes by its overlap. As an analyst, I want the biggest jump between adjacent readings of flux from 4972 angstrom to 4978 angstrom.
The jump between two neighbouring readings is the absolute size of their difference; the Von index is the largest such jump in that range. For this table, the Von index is 1.7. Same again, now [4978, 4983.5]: 3.9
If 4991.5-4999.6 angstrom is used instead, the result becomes 3.5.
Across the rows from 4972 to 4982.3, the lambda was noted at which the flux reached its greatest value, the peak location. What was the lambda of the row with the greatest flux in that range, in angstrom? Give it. 4978.30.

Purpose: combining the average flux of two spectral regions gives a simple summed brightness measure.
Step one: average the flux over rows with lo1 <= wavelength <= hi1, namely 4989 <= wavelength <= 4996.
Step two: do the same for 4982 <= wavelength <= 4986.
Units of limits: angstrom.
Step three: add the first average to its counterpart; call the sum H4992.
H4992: 95.3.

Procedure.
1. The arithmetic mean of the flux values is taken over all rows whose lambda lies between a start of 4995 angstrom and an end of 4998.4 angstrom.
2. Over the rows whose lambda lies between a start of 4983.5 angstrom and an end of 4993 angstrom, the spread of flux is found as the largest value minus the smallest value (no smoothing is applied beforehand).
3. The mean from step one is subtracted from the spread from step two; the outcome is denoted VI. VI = -40.0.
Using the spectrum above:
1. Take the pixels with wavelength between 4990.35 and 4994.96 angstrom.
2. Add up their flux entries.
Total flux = 193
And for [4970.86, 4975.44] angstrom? 189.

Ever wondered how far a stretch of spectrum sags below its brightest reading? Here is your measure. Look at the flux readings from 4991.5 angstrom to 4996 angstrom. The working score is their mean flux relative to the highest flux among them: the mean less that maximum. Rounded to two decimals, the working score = -1.97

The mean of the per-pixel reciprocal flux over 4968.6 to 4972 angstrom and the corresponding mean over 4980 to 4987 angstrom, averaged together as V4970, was 0.0215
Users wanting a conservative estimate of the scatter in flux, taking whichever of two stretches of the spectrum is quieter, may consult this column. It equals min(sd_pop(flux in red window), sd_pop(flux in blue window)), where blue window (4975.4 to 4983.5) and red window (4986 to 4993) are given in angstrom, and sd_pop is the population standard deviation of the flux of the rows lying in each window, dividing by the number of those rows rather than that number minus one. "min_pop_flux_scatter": 1.62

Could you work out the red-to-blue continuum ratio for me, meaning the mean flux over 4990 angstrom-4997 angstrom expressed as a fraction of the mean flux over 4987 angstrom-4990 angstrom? 0.94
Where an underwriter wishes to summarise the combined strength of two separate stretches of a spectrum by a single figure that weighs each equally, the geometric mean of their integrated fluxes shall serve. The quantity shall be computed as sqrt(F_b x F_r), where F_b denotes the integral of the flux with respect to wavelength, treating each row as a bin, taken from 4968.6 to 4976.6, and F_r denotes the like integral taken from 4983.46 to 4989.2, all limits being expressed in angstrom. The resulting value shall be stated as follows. 322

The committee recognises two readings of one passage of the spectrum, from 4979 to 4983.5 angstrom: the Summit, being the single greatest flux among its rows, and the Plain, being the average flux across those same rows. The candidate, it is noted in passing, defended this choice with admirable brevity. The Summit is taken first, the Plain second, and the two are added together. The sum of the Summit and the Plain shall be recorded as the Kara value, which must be 95.2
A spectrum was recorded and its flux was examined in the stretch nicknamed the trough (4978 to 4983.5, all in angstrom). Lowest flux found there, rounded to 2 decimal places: 45.31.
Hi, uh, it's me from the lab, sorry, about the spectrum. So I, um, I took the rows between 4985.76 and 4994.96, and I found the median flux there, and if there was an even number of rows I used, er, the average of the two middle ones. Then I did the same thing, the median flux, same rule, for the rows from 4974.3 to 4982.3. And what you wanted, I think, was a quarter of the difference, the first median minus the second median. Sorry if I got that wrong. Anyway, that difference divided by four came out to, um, 0.2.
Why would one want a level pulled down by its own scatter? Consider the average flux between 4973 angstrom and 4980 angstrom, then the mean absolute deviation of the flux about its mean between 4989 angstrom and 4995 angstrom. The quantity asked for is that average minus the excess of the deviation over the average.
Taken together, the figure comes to 94.0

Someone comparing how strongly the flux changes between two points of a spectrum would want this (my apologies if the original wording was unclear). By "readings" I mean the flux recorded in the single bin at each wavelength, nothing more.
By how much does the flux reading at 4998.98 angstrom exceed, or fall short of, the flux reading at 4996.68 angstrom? -3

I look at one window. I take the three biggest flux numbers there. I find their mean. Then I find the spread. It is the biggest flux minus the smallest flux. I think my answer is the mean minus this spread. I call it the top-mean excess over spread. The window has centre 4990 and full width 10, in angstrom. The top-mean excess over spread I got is 43.3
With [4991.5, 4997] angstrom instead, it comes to 46.8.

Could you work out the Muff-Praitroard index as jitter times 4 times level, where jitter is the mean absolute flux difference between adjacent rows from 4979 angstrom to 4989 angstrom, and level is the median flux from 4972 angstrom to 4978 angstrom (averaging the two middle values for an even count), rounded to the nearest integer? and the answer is 585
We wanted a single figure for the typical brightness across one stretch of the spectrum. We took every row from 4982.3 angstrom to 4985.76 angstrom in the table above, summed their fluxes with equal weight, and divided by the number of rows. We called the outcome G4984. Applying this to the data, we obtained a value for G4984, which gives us 46.4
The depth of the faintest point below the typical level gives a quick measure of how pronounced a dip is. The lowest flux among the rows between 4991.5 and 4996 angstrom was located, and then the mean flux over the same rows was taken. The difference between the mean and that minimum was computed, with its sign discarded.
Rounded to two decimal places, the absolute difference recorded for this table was 1.00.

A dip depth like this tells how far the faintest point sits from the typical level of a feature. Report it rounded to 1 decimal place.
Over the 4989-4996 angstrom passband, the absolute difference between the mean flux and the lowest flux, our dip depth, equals 3.0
